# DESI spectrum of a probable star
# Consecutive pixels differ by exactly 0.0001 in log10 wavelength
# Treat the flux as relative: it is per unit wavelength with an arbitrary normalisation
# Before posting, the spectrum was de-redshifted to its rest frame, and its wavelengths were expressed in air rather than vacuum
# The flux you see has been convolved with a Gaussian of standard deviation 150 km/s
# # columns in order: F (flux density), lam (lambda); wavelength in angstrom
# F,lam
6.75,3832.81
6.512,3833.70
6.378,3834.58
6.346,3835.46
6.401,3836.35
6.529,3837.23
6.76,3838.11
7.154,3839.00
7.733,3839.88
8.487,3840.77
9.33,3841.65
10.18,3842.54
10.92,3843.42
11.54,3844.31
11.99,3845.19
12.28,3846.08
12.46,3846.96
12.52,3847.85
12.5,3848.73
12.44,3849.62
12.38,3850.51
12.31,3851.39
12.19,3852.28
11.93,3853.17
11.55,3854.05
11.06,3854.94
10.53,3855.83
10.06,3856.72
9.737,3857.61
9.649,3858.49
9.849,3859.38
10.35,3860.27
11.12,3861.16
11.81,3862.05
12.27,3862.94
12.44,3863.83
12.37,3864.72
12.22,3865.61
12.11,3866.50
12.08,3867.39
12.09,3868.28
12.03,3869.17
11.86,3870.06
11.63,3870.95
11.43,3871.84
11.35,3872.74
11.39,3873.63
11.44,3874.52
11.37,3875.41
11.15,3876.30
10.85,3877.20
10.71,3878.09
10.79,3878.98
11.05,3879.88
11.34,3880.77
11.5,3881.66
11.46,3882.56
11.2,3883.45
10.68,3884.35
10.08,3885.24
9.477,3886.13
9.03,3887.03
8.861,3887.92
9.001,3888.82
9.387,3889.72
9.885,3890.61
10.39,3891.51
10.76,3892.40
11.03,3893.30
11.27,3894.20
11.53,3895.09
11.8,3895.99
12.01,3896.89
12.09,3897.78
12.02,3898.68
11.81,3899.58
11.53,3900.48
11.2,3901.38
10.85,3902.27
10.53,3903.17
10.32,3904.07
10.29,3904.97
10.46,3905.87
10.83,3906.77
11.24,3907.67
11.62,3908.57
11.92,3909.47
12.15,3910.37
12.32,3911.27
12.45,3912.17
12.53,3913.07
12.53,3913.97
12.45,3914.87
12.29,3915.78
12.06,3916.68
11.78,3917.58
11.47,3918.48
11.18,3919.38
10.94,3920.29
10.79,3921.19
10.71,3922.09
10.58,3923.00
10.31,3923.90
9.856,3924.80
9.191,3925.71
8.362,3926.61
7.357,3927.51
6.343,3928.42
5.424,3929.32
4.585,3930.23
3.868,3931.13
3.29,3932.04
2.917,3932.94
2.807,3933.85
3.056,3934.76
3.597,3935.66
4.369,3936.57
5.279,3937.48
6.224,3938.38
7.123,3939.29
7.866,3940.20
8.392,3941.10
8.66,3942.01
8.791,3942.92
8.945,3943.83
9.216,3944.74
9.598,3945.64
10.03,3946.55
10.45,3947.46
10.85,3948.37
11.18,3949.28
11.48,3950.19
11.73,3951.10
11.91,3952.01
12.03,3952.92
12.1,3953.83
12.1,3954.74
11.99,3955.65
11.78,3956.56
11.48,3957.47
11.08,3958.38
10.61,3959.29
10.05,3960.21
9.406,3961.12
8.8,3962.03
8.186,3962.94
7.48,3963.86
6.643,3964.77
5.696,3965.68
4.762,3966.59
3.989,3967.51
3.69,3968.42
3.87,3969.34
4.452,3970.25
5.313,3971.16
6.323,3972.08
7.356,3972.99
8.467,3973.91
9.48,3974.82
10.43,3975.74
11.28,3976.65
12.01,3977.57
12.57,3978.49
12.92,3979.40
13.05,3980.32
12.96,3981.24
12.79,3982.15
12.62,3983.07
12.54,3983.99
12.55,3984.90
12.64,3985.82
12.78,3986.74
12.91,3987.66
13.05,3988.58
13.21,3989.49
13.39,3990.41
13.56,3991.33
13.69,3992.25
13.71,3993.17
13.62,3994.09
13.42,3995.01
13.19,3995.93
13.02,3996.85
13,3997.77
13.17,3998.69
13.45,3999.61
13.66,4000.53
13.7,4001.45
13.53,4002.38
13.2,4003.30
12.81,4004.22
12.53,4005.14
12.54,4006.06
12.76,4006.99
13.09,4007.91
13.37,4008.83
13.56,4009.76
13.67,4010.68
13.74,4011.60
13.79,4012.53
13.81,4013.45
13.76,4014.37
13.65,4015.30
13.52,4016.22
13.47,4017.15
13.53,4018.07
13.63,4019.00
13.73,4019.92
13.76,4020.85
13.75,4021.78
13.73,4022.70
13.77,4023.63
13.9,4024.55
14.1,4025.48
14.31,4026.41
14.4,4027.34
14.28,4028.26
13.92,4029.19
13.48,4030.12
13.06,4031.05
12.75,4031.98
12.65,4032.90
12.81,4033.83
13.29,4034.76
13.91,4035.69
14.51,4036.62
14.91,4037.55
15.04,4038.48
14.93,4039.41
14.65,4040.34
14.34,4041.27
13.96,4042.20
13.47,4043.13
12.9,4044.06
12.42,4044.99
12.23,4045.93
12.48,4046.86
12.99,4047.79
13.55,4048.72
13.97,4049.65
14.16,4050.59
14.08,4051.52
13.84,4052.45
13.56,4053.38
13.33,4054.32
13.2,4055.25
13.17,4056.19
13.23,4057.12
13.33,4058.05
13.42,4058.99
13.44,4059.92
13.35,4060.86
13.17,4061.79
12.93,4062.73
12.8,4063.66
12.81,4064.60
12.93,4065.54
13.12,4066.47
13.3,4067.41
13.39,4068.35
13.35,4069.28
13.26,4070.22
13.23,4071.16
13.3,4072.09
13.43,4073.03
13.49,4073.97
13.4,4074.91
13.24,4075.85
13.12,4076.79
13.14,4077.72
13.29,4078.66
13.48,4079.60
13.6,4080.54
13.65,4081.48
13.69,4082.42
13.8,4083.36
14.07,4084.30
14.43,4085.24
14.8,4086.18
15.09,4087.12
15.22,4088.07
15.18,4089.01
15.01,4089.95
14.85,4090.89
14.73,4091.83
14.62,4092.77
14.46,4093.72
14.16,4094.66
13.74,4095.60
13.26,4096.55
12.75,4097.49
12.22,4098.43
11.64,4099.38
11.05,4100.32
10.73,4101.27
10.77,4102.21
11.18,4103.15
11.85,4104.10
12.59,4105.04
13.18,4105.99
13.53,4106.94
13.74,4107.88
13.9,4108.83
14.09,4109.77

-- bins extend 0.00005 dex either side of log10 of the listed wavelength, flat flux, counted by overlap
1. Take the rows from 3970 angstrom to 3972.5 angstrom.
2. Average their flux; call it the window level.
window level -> 5.4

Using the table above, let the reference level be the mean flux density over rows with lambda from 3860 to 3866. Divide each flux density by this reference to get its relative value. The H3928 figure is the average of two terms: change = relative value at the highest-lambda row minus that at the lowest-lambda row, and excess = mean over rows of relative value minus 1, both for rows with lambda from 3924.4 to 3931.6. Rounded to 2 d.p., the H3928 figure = -0.46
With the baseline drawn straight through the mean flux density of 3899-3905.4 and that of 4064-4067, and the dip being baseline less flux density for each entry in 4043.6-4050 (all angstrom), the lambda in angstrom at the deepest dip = 4045.93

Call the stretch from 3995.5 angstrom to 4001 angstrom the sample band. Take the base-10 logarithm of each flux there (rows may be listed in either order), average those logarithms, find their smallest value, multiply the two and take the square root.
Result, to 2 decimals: 1.12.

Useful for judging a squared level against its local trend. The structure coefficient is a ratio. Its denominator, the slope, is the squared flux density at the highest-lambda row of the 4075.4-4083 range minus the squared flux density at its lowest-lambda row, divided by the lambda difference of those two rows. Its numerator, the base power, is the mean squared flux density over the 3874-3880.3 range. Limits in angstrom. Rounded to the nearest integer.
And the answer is 66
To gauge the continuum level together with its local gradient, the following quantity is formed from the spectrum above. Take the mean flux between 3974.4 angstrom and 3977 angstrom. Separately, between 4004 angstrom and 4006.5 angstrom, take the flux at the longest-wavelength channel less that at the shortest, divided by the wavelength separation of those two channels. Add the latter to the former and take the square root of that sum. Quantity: 3.2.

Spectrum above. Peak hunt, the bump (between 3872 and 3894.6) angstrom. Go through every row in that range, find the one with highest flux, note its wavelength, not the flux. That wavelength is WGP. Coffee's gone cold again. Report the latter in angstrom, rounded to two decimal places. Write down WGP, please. 3881.66 angstrom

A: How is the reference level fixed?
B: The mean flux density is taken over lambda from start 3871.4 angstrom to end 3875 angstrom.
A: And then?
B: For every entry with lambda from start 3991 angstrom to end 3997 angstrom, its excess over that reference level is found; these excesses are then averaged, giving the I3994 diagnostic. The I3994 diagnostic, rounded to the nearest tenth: 2.1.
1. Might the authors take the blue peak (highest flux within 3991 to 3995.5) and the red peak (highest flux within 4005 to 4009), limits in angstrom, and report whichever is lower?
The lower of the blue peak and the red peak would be 13.4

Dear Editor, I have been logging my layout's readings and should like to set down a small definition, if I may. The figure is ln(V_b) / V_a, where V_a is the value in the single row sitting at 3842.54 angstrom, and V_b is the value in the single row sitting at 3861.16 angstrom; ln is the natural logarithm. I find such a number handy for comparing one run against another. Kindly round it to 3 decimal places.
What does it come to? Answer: 0.237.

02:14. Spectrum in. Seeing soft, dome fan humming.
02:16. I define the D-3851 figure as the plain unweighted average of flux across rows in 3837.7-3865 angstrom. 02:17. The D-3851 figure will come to 10.90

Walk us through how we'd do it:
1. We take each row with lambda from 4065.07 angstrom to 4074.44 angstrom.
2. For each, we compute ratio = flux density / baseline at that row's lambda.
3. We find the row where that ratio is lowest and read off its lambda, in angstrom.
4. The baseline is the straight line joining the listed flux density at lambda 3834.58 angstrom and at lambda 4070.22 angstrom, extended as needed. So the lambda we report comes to 4065.54 angstrom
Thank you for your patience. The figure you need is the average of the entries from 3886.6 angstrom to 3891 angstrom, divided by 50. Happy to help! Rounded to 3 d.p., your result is 0.185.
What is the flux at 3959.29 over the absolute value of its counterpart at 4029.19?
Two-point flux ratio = 0.76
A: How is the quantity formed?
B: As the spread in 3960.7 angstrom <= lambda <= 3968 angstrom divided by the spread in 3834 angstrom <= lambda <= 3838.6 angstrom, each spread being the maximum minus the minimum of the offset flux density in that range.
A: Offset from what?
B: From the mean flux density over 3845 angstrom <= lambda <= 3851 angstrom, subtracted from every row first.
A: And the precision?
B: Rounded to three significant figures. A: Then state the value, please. 13.1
